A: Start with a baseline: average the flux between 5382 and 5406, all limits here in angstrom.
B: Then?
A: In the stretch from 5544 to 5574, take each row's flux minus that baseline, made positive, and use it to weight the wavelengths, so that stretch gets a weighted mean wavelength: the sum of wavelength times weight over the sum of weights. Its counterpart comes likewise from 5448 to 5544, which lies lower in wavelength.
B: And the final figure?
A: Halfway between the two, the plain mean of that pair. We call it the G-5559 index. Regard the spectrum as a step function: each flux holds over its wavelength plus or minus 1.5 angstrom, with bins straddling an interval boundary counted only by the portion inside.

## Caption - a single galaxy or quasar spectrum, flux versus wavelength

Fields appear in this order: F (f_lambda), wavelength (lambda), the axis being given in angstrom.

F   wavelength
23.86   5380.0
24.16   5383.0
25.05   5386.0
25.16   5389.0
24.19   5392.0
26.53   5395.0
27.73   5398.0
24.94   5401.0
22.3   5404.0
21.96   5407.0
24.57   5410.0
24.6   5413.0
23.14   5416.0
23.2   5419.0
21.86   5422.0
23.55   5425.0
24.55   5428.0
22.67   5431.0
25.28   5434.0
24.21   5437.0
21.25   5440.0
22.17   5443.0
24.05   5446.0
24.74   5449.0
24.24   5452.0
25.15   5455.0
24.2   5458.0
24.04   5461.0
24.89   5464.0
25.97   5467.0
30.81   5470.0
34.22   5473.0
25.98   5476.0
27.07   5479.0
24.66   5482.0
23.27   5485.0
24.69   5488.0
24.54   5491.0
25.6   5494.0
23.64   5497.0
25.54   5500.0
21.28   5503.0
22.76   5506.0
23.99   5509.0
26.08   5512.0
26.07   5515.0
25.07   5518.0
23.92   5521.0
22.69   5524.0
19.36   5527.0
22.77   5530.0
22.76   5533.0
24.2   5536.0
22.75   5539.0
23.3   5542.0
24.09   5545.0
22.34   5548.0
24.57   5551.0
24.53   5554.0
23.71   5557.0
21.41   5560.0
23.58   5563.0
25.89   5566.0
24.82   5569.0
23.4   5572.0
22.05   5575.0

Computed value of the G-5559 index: 5528.3 angstrom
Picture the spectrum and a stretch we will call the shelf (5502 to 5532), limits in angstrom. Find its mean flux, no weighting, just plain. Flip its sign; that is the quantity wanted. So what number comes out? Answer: -23.4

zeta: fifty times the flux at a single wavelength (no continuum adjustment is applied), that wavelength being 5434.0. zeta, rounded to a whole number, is 1264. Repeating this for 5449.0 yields 1237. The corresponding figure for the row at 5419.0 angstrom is 1160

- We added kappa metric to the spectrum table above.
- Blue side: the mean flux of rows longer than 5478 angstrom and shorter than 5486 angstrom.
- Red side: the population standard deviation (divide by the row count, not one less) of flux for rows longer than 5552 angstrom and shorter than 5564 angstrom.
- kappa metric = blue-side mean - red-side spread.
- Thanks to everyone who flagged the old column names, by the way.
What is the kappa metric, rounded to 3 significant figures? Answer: 23.8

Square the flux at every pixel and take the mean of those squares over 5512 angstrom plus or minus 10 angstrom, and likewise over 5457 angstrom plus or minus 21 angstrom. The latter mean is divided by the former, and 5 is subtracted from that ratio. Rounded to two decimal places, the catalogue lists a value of -3.88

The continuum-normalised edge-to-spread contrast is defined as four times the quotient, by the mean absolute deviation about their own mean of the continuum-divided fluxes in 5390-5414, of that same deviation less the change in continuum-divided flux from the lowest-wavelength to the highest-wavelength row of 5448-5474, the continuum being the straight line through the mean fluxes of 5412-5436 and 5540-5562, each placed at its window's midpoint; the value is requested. -24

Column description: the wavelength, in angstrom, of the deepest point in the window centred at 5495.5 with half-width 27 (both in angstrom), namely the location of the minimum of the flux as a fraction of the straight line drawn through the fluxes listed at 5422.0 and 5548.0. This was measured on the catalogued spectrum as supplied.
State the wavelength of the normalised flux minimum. 5503.0 angstrom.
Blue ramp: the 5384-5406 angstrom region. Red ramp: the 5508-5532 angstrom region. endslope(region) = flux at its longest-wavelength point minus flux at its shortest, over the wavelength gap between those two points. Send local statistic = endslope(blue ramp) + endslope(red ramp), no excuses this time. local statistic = -0.21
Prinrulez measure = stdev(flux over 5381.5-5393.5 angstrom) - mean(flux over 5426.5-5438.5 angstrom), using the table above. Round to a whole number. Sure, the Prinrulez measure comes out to -24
